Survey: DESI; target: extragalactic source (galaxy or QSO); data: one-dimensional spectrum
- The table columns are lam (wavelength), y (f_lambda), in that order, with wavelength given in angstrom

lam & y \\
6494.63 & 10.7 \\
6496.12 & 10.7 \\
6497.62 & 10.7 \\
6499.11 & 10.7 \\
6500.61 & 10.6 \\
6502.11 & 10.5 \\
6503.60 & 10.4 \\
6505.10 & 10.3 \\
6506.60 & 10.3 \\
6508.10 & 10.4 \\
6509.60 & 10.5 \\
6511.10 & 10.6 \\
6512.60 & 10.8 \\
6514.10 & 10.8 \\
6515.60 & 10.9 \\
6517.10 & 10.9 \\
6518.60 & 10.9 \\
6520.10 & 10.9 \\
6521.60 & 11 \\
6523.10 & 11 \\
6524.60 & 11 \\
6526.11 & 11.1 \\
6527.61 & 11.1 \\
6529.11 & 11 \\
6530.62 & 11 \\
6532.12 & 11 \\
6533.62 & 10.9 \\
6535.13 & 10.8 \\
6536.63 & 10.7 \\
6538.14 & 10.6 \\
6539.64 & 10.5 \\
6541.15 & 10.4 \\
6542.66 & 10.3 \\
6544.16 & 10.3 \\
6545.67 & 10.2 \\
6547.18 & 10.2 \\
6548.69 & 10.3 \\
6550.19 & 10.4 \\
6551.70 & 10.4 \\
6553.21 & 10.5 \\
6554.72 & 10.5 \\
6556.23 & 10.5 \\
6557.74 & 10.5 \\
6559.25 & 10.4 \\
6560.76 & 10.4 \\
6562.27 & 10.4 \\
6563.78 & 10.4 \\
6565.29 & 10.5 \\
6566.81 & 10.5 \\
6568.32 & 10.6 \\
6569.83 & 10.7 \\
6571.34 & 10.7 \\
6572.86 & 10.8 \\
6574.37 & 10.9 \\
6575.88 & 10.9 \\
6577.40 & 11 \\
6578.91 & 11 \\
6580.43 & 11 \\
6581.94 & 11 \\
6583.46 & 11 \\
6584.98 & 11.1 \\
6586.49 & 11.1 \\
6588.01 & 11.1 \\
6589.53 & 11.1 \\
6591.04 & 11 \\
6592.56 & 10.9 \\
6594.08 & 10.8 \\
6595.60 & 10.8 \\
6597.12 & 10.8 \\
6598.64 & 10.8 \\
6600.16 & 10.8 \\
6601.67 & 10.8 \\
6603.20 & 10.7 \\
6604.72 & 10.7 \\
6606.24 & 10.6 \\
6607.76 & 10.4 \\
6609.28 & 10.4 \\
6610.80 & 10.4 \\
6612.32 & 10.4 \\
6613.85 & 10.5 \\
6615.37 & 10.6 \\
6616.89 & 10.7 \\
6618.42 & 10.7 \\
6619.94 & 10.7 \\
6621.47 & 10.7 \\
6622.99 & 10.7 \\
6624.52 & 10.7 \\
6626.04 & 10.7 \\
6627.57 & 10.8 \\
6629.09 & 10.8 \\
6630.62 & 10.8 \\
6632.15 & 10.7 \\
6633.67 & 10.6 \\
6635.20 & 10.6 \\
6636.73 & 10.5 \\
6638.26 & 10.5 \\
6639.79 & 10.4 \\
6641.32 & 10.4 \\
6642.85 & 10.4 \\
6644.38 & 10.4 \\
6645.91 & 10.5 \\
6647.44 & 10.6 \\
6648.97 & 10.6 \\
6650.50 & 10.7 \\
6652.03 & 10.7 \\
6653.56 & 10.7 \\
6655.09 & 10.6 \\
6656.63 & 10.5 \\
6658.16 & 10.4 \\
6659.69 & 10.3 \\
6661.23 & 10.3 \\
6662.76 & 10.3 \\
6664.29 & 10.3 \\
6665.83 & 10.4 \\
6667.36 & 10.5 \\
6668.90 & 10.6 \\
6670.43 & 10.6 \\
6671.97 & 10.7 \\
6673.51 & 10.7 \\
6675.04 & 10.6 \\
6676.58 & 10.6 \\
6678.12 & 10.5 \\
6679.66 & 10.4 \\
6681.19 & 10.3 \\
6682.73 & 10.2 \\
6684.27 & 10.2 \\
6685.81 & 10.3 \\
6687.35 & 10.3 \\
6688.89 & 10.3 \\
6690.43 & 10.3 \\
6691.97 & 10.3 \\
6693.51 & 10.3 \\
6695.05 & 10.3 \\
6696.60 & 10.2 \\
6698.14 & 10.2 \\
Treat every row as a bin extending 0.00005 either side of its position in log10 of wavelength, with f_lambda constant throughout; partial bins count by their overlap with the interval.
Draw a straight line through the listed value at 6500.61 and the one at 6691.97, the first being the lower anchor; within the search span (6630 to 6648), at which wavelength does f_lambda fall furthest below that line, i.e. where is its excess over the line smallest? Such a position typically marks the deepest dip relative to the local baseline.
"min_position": 6639.79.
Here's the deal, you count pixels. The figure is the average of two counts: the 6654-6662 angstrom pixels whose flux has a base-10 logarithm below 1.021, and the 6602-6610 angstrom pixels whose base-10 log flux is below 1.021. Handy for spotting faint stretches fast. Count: 2.5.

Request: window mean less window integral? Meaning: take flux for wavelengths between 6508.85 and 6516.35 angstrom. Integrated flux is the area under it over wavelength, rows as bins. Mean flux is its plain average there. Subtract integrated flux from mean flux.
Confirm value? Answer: -70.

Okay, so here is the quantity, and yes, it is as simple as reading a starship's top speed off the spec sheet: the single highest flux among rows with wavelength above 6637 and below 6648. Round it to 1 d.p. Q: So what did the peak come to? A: 10.6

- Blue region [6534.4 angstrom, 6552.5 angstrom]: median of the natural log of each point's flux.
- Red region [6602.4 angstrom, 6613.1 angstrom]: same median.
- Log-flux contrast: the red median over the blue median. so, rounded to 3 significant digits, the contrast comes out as 1.00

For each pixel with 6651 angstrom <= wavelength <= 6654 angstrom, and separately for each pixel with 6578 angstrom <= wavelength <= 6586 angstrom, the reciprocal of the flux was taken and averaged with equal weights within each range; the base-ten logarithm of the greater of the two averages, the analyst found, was -1.03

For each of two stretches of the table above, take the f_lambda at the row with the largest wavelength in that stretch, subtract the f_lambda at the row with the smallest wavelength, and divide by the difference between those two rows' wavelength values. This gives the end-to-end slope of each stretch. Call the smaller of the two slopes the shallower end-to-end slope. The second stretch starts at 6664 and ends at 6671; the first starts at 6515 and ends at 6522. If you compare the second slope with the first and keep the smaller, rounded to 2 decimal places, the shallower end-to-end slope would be 0.02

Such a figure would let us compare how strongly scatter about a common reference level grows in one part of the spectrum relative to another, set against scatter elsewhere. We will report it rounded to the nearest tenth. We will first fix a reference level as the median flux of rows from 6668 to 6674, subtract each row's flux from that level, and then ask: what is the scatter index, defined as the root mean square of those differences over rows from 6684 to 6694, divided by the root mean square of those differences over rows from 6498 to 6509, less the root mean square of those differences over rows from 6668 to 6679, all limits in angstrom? 1.5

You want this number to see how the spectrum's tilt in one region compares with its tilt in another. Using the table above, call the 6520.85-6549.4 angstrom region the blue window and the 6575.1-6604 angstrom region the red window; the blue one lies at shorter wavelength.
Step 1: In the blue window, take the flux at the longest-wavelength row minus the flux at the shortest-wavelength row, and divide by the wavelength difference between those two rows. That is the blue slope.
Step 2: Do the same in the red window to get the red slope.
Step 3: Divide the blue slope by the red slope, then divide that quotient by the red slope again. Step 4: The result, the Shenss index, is -482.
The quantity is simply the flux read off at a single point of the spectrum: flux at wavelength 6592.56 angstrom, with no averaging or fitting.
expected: 10.9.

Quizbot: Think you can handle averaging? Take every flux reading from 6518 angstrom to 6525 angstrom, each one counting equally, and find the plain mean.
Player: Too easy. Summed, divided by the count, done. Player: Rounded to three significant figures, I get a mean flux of 11.0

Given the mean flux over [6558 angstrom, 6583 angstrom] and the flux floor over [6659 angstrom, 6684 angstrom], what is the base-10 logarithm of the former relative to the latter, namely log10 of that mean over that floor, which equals 0.0208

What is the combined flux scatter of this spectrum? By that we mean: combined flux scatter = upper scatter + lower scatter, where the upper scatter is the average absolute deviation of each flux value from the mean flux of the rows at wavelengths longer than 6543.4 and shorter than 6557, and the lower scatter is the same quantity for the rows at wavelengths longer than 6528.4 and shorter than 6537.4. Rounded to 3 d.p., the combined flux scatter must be 0.204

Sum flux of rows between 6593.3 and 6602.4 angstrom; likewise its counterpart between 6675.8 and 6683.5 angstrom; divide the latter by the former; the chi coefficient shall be 0.80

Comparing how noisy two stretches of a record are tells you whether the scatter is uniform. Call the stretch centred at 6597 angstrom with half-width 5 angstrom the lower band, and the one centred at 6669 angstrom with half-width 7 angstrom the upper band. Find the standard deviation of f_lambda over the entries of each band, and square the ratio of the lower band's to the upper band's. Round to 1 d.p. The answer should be 0.1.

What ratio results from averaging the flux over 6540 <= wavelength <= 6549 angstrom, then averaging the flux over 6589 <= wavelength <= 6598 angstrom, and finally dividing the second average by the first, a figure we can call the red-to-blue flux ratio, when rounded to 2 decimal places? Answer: 1.06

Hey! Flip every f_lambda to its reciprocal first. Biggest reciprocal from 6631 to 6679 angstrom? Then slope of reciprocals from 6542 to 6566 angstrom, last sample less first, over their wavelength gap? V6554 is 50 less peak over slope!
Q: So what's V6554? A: 1238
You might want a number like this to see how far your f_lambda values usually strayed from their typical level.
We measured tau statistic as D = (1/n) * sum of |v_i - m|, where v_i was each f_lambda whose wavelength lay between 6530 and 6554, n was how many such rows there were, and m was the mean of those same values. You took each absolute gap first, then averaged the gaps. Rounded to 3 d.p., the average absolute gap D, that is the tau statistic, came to 0.227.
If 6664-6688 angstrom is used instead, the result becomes 0.150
